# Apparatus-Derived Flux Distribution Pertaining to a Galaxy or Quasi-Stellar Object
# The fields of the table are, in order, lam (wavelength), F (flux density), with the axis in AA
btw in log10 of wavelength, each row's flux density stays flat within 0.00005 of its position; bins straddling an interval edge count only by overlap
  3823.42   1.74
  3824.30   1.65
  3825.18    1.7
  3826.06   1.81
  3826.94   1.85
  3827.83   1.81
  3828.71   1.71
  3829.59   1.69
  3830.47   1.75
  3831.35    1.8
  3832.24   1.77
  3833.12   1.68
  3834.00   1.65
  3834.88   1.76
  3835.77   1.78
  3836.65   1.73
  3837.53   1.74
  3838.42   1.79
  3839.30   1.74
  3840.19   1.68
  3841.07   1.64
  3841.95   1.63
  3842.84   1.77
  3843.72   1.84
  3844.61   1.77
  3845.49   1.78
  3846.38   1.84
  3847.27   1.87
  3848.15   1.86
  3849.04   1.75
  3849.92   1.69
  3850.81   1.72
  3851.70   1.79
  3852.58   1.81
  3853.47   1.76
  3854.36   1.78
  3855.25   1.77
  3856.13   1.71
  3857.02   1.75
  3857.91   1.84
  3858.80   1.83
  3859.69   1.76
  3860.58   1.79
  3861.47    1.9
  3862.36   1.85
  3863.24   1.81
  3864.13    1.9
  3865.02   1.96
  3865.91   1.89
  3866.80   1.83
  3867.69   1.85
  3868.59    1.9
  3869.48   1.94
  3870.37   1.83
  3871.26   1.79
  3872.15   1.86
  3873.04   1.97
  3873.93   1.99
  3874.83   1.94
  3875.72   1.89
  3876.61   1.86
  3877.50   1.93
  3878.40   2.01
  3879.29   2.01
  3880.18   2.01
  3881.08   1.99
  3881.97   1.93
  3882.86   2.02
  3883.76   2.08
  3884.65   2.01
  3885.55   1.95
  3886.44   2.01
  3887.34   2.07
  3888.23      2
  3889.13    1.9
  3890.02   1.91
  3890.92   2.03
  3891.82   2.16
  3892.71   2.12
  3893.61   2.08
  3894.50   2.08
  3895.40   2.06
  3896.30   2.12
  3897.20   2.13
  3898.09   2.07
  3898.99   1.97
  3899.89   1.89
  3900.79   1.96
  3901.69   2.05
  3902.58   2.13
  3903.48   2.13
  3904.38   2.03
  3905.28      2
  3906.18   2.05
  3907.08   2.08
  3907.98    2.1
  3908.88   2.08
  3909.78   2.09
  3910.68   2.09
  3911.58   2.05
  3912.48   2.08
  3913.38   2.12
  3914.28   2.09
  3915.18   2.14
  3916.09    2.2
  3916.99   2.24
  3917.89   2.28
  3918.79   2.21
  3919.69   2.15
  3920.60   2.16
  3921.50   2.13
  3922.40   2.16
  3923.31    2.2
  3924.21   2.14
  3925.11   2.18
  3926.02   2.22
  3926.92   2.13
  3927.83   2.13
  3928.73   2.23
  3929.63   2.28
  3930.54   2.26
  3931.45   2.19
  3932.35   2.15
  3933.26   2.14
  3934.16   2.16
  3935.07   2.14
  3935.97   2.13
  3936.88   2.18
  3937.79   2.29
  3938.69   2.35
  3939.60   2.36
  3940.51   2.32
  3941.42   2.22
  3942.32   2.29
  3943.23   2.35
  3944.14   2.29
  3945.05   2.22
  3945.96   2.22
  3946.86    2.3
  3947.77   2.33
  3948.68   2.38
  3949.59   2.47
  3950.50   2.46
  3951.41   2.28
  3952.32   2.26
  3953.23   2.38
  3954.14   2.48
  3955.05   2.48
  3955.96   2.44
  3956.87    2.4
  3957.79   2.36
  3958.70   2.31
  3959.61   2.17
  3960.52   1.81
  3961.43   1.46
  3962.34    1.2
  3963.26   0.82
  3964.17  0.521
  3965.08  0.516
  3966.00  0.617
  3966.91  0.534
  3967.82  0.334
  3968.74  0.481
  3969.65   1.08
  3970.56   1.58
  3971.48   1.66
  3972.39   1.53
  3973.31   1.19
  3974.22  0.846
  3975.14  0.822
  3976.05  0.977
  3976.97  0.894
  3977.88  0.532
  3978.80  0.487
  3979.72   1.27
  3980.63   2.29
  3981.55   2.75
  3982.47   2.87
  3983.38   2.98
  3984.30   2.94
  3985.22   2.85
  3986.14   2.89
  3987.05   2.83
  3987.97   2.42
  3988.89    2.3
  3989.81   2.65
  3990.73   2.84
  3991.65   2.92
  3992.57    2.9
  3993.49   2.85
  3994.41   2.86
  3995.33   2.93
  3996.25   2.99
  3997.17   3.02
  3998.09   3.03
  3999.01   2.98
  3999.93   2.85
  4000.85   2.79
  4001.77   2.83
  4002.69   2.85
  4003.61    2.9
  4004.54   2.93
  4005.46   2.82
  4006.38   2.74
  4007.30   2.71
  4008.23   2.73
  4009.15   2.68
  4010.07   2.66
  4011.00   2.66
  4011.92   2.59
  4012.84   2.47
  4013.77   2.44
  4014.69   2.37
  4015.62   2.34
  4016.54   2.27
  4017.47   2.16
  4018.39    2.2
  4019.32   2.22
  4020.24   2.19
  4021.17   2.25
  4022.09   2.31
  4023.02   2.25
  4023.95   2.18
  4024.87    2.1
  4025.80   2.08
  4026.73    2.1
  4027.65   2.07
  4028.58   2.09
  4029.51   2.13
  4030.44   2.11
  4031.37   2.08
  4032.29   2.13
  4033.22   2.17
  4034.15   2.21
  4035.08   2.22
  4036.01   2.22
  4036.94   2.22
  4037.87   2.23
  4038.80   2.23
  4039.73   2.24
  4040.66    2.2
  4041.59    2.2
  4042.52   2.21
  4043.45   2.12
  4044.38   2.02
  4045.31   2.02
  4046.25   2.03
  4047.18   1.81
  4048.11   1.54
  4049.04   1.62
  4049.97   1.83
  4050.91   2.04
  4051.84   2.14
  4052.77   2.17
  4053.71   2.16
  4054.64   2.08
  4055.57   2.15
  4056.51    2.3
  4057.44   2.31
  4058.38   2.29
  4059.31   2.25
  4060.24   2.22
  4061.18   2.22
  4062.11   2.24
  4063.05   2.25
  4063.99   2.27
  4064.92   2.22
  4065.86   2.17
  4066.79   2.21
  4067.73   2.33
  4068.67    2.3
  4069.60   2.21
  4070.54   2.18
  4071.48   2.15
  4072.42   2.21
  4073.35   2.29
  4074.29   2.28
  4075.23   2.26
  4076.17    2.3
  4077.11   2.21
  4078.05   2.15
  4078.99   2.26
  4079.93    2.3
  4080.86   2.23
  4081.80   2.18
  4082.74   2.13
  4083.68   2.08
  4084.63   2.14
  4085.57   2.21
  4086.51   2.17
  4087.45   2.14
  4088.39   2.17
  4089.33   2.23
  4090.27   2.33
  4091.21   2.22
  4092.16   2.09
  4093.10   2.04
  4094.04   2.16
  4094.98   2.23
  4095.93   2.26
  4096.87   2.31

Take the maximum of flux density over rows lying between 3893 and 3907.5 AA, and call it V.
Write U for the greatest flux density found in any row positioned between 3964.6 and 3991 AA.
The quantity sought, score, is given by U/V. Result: 1.40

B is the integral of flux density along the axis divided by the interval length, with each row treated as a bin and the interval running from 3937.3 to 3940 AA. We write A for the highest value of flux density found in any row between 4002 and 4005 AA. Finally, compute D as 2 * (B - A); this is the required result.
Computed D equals -1.2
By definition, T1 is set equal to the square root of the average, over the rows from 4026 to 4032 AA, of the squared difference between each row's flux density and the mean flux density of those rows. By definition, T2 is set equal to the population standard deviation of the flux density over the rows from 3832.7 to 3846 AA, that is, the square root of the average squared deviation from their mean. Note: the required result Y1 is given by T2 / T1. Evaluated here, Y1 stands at 3.1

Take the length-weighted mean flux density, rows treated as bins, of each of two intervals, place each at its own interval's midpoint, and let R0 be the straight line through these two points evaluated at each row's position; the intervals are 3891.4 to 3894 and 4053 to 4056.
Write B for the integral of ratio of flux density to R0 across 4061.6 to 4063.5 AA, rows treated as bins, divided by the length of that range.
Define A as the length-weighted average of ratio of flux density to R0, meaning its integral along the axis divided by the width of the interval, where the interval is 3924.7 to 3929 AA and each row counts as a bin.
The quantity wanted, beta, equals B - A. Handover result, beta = 0.03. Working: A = 1.02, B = 1.05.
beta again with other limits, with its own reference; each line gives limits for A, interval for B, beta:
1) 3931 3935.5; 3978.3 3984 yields -0.02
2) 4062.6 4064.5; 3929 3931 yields 0.00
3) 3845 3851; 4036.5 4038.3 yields 0.20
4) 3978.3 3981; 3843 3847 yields 0.24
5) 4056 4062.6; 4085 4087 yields -0.03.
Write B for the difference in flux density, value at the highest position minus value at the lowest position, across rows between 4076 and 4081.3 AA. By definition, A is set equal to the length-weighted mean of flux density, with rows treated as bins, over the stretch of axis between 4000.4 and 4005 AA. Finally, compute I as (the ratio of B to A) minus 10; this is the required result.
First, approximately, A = 2.9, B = -0.07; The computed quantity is -10.0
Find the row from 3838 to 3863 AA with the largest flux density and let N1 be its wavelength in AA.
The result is 3861.47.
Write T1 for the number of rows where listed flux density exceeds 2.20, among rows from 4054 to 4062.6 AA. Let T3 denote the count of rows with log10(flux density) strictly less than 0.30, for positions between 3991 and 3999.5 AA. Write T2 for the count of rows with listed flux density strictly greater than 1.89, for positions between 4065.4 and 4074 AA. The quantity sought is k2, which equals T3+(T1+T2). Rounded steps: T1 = 7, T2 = 9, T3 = 0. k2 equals 16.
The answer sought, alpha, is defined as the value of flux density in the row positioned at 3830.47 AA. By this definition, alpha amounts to 1.75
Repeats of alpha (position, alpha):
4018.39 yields 2.2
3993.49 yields 2.85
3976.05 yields 0.977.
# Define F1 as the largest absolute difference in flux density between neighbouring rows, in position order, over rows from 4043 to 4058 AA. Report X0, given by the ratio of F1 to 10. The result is 0.027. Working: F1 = 0.27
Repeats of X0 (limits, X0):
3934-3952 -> 0.018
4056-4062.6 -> 0.004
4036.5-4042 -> 0.004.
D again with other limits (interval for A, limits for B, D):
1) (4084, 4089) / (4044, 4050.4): -0.7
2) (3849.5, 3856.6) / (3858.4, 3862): 0.0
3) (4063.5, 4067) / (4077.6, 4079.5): -0.1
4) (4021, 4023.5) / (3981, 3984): 1.1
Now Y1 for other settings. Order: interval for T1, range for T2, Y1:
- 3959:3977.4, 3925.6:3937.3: 0.1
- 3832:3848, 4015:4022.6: 0.9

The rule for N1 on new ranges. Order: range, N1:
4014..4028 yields 4014.69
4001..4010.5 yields 4004.54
